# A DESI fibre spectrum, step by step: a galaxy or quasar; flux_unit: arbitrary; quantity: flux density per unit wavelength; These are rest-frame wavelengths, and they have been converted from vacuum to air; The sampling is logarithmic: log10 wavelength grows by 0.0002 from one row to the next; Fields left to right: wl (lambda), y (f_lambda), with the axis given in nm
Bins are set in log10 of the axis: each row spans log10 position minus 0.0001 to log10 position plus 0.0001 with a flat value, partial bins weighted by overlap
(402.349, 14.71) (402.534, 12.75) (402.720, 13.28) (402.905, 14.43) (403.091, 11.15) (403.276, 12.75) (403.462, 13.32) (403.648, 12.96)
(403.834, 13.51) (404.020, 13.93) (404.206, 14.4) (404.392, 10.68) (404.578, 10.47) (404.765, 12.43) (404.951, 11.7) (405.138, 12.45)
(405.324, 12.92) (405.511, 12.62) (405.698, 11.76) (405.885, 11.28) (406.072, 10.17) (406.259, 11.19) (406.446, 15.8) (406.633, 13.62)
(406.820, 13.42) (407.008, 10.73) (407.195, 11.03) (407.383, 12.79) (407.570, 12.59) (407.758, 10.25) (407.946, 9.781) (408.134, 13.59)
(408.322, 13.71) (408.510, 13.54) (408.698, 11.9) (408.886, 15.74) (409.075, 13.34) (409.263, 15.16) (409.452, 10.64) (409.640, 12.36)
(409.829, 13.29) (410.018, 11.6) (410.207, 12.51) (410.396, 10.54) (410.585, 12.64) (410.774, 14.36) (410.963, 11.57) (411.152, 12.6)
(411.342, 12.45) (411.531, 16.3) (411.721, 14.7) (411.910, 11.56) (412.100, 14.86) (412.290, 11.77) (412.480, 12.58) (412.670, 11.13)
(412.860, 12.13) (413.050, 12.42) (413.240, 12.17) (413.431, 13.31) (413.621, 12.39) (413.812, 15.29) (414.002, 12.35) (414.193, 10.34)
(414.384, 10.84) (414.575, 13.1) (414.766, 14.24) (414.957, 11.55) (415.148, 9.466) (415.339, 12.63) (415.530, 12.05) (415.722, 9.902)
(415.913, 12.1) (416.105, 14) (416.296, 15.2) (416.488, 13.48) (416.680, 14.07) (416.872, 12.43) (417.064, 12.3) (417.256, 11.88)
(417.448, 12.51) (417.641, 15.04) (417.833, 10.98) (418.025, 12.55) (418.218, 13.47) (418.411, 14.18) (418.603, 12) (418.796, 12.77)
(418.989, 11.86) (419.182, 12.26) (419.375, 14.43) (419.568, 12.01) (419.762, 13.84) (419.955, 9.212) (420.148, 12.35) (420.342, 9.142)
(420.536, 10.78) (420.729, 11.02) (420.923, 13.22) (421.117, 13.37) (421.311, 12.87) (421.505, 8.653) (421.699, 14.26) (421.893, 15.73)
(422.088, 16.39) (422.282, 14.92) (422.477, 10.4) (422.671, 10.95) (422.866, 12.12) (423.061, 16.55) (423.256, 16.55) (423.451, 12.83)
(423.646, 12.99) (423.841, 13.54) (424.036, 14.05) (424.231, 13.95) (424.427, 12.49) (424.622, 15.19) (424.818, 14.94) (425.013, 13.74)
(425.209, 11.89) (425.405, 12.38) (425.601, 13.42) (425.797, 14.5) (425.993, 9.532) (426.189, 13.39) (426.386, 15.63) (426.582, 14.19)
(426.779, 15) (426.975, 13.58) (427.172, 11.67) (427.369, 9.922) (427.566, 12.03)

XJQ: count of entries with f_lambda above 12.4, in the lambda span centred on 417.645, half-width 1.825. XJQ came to 12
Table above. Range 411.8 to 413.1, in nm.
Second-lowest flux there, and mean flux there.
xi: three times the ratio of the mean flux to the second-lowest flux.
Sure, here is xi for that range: 3.2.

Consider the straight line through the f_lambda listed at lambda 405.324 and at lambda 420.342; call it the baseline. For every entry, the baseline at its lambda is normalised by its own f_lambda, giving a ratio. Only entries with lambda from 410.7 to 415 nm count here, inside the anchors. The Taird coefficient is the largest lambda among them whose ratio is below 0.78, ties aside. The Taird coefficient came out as 414.766 nm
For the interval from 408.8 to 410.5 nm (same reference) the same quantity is 408.886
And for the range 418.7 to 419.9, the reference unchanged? 419.762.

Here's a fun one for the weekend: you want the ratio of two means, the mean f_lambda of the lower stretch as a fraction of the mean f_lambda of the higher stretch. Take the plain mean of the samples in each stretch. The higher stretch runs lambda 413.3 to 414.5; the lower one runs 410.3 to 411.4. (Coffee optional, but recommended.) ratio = 1.00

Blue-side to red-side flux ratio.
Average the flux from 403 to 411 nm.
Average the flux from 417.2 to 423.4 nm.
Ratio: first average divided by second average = 0.98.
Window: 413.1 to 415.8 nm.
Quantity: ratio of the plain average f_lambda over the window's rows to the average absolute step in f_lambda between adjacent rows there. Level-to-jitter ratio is 6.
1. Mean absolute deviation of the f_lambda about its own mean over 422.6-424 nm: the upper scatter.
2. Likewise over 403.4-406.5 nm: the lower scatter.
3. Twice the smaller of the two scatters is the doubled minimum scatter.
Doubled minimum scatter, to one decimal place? 2.3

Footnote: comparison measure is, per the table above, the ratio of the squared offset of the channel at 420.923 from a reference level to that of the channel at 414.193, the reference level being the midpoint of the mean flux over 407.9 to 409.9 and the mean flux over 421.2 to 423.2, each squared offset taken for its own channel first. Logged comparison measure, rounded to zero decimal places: 0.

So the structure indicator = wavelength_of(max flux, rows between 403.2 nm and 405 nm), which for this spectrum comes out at 404.206 nm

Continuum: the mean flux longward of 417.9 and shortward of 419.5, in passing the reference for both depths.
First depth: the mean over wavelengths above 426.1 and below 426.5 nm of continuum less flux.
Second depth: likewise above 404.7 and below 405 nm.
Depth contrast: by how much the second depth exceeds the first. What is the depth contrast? 2.4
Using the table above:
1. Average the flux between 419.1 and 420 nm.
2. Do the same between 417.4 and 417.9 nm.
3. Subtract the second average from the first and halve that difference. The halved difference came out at -0.2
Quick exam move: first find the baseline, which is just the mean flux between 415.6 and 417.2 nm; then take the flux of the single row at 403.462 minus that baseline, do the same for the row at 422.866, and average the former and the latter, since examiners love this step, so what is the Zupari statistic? -0.2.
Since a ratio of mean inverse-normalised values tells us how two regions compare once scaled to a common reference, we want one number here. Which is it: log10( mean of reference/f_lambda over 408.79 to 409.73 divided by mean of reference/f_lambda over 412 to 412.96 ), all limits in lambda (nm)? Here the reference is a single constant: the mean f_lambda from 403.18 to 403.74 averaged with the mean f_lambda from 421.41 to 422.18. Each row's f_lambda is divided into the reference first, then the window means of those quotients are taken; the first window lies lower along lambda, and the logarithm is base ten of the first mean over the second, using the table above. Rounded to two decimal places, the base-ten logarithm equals -0.03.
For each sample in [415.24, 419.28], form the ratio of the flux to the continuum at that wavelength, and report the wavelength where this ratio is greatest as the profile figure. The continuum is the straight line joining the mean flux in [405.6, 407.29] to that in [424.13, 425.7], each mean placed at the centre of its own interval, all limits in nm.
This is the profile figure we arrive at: 416.296 nm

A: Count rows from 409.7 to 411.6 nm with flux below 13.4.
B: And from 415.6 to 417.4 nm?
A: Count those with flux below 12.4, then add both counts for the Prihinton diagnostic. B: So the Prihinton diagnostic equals 12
